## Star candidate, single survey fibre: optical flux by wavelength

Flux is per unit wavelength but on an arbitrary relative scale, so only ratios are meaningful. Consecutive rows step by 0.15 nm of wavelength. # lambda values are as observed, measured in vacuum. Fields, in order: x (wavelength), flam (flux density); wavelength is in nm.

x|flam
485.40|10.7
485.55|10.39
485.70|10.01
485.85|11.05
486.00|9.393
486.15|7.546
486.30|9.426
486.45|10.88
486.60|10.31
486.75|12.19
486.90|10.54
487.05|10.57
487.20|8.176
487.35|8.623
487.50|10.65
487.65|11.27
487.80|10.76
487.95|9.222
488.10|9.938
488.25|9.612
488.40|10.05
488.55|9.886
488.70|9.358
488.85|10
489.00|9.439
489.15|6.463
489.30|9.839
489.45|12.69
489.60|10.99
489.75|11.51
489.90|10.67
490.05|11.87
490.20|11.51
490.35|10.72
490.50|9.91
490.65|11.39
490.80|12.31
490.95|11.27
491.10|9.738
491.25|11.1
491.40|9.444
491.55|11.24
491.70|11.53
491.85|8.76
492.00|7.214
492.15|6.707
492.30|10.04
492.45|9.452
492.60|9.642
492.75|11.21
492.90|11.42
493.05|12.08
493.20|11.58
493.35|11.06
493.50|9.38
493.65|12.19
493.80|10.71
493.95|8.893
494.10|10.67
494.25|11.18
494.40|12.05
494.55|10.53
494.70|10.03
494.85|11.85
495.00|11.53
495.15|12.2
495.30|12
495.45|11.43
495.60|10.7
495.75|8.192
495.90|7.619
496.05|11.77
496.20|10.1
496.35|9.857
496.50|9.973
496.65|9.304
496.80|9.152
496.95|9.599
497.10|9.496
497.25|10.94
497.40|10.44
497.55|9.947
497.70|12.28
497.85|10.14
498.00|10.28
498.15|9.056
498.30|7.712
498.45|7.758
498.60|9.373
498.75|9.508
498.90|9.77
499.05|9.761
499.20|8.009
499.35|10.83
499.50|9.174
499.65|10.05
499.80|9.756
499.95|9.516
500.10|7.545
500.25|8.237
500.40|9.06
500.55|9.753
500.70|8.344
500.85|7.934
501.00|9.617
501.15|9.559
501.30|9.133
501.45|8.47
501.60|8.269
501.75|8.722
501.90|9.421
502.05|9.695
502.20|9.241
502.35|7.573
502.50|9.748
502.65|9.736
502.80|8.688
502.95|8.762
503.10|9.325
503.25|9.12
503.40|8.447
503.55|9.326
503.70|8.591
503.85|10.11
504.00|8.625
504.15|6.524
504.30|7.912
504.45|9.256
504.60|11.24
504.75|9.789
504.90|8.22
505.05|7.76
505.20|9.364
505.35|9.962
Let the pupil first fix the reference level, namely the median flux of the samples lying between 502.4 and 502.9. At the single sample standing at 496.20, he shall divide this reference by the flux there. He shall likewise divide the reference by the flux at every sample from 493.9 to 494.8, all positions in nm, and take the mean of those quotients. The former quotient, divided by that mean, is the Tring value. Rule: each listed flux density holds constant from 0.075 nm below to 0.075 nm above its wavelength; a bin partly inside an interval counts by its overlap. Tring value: 1.04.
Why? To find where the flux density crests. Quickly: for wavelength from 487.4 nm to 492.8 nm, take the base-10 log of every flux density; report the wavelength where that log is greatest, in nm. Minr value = 489.45 nm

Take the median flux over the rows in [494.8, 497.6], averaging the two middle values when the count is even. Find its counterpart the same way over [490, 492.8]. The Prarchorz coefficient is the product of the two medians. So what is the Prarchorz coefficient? 108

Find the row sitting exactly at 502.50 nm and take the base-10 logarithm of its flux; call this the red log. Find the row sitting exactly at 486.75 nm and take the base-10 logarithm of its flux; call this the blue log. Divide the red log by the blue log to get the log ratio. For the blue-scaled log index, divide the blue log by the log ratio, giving 1.19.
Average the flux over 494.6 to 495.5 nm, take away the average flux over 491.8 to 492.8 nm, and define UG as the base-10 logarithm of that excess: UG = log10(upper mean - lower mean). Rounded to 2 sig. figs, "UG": 0.40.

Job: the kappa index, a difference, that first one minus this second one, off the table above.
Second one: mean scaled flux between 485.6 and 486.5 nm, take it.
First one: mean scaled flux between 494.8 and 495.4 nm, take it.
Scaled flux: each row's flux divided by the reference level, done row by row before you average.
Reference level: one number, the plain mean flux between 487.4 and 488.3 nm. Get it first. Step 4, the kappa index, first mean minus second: 0.21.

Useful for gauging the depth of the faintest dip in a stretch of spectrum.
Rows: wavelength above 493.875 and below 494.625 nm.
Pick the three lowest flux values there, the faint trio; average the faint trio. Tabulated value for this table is 10.0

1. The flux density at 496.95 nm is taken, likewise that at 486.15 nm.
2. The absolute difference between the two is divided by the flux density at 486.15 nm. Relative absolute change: 0.27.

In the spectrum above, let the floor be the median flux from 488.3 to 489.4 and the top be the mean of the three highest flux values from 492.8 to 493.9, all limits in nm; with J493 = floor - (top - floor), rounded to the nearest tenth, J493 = 7.7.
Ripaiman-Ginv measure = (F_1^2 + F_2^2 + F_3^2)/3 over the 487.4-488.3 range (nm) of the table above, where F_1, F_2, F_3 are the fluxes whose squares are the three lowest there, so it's 92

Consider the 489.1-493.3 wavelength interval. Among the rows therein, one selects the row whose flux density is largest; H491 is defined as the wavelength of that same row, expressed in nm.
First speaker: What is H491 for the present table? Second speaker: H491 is 489.45 nm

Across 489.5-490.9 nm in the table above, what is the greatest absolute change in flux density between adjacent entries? 1.5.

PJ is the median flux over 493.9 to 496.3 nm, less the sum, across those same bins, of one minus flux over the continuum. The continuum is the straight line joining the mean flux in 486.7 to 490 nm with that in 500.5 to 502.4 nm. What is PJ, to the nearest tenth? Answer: 12.9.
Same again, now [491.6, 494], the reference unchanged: 11.1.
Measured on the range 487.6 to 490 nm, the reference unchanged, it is 10.0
